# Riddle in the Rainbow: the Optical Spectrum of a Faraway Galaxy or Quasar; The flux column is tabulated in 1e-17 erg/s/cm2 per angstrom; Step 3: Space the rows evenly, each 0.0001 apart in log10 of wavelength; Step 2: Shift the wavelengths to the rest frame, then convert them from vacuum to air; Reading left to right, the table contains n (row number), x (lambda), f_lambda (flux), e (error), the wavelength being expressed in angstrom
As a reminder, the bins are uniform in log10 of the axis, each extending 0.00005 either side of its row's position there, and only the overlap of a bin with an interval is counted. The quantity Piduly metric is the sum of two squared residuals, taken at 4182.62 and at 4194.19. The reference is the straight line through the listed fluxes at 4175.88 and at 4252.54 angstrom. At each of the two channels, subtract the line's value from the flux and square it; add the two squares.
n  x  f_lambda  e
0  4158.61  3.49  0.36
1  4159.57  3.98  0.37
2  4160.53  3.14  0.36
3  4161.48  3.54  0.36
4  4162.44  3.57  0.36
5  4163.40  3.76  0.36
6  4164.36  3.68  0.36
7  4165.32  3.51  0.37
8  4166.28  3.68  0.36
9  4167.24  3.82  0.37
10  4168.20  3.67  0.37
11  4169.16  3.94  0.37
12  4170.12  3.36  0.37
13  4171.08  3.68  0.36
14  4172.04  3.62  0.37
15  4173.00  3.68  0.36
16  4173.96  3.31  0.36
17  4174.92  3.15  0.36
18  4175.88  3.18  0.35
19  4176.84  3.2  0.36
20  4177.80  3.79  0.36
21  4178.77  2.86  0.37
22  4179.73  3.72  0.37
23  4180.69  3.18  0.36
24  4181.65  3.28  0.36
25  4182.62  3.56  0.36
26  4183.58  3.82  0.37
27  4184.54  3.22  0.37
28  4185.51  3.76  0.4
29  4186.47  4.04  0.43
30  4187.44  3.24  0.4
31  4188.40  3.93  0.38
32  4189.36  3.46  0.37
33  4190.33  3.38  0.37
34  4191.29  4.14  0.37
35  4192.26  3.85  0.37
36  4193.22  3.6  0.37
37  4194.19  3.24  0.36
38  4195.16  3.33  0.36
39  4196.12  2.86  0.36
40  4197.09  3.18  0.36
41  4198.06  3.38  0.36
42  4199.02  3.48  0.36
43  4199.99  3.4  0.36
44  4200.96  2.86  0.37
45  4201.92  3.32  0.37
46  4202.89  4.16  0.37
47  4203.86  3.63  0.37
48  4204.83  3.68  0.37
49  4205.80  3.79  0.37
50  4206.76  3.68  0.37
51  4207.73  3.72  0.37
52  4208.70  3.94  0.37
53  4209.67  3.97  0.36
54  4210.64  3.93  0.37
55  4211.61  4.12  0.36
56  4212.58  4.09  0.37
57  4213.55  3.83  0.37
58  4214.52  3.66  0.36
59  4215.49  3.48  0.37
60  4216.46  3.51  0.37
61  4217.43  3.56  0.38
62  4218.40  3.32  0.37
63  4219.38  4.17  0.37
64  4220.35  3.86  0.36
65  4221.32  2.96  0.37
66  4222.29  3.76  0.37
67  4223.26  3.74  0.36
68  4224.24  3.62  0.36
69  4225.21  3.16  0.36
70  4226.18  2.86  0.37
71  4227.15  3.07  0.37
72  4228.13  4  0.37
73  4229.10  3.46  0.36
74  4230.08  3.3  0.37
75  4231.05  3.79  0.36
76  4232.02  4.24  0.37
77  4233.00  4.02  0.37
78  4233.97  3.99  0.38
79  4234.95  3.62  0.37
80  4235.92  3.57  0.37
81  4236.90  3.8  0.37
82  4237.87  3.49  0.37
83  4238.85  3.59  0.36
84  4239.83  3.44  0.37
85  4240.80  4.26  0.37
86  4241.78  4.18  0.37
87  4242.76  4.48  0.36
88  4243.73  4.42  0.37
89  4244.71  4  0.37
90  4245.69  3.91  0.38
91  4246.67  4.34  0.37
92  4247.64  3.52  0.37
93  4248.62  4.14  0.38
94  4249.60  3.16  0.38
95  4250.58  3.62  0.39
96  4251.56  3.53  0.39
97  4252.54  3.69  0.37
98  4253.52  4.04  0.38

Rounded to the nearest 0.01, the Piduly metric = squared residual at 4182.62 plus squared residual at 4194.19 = 0.12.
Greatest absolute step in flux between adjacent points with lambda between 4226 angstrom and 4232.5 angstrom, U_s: 0.93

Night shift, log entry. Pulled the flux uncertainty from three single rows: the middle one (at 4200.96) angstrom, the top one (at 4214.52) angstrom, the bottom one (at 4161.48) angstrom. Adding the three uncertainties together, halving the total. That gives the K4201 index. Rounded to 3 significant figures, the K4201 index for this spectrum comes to 0.545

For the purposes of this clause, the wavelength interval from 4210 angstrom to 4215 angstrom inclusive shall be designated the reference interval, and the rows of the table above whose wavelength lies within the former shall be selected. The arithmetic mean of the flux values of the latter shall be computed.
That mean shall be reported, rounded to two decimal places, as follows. 3.93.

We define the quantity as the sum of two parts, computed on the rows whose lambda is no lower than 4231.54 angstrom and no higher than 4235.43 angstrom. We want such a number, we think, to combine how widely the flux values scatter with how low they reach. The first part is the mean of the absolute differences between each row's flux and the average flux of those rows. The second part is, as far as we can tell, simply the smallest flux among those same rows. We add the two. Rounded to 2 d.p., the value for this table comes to 3.79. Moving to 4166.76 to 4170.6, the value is 3.54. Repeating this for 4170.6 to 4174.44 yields 3.44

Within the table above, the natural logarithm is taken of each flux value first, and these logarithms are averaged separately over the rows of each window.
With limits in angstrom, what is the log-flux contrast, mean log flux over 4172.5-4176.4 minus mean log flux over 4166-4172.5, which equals -0.10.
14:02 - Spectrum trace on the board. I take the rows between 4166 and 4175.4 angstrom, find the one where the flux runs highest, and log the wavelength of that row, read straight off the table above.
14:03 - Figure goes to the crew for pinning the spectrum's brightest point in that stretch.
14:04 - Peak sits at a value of 4169.16 angstrom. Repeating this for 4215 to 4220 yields 4219.38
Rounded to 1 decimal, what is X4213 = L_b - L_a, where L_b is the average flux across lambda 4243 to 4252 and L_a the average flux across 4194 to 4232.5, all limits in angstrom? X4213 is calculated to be 0.3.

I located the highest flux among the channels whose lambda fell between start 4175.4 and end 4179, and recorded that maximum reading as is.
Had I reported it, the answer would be 3.79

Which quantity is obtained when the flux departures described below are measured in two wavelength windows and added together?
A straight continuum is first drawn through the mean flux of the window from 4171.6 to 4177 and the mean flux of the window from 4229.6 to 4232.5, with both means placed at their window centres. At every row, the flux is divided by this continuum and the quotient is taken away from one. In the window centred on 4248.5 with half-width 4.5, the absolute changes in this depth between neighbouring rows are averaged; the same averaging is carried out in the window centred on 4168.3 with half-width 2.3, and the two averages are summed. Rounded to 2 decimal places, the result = 0.20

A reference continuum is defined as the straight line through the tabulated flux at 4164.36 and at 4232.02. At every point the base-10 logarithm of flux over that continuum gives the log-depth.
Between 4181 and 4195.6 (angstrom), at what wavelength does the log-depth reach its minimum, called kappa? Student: 4194.19 angstrom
